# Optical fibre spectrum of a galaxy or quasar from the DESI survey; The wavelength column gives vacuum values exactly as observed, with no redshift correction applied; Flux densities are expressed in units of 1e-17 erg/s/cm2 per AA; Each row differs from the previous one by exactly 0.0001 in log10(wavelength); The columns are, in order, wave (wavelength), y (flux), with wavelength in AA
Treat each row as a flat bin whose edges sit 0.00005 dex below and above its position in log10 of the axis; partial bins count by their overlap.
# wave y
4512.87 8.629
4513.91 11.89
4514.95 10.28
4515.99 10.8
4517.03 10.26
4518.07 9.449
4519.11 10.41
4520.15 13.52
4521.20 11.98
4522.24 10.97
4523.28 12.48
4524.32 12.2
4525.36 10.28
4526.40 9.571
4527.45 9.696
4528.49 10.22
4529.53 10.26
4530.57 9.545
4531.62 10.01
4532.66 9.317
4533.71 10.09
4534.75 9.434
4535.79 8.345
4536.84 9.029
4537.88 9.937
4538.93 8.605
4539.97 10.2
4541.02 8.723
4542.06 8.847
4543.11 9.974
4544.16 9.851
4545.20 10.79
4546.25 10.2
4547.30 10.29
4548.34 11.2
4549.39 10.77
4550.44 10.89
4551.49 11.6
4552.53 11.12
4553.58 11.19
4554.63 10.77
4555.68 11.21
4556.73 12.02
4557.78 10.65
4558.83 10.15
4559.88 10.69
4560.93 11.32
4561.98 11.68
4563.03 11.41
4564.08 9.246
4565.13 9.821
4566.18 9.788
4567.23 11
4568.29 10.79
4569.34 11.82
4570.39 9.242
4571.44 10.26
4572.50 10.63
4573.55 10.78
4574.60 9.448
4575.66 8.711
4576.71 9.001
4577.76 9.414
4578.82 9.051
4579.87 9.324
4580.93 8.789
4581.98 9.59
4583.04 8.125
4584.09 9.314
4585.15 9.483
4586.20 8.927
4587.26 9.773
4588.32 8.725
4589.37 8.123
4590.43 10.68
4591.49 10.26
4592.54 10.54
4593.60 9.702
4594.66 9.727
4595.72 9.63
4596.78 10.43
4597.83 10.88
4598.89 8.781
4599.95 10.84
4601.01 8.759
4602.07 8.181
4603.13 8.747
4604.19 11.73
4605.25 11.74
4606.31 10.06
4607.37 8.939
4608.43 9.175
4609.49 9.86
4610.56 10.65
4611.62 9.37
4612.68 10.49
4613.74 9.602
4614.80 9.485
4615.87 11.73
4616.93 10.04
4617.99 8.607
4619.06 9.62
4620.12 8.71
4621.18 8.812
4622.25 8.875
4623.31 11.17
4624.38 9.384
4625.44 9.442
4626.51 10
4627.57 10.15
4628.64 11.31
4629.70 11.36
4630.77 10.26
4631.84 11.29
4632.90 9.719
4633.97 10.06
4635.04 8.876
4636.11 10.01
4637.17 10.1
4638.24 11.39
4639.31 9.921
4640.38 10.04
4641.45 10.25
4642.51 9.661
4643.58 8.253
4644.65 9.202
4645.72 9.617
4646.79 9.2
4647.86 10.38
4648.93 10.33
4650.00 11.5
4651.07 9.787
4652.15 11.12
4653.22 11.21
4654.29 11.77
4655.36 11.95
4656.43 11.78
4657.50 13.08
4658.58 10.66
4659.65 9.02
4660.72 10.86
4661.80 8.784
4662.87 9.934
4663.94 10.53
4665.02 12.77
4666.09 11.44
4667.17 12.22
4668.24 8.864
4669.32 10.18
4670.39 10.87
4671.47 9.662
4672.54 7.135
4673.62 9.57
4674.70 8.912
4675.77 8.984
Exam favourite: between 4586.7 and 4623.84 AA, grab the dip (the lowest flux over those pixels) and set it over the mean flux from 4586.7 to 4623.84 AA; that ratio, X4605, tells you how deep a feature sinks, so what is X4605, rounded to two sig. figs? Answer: 0.83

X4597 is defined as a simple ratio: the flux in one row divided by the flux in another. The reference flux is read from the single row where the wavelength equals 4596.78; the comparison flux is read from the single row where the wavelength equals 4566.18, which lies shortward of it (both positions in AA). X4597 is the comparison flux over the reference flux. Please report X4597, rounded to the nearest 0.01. 0.94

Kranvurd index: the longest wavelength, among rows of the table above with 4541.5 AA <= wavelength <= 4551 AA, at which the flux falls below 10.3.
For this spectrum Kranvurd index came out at 4547.30 AA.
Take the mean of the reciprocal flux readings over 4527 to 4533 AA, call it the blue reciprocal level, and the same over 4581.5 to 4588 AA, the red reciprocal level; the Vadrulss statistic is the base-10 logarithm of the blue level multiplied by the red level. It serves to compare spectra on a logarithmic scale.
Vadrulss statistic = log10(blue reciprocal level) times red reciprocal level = -0.108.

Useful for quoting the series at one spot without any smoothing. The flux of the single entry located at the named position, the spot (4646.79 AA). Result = 9.2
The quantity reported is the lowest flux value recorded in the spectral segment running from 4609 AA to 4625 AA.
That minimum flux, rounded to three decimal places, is 8.607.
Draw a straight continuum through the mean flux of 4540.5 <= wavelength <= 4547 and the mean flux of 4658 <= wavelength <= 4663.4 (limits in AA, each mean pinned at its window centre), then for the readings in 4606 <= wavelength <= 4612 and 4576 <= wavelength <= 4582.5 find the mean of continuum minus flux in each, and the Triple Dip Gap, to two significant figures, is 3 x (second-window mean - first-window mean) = 1.4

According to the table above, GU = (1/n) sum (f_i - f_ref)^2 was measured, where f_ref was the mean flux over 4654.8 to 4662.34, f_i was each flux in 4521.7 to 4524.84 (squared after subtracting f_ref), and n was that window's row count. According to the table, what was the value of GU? 1.4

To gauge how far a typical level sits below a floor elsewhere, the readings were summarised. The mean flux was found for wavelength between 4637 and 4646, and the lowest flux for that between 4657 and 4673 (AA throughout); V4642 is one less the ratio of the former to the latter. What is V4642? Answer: -0.38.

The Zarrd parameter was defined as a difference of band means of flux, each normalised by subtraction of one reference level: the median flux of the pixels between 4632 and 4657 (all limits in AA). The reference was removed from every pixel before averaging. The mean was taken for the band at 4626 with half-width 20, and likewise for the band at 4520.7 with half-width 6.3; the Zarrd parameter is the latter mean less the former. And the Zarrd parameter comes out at 1.1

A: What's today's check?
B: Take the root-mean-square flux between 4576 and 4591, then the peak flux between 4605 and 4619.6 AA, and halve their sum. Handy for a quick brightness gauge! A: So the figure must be 10.5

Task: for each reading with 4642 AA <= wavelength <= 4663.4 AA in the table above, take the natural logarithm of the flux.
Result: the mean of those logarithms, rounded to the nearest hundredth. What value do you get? 2.34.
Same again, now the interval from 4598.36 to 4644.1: 2.29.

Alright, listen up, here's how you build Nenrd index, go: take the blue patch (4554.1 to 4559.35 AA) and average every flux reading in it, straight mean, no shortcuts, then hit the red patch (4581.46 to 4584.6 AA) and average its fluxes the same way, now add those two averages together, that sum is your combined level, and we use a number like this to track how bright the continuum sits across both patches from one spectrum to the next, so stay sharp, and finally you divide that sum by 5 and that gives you 3.99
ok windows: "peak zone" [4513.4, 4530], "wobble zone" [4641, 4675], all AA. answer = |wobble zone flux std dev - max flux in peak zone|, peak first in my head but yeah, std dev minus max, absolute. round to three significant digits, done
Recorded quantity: 12.2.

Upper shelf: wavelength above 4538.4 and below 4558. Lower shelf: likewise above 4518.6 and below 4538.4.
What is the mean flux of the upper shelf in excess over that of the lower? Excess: 0.1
